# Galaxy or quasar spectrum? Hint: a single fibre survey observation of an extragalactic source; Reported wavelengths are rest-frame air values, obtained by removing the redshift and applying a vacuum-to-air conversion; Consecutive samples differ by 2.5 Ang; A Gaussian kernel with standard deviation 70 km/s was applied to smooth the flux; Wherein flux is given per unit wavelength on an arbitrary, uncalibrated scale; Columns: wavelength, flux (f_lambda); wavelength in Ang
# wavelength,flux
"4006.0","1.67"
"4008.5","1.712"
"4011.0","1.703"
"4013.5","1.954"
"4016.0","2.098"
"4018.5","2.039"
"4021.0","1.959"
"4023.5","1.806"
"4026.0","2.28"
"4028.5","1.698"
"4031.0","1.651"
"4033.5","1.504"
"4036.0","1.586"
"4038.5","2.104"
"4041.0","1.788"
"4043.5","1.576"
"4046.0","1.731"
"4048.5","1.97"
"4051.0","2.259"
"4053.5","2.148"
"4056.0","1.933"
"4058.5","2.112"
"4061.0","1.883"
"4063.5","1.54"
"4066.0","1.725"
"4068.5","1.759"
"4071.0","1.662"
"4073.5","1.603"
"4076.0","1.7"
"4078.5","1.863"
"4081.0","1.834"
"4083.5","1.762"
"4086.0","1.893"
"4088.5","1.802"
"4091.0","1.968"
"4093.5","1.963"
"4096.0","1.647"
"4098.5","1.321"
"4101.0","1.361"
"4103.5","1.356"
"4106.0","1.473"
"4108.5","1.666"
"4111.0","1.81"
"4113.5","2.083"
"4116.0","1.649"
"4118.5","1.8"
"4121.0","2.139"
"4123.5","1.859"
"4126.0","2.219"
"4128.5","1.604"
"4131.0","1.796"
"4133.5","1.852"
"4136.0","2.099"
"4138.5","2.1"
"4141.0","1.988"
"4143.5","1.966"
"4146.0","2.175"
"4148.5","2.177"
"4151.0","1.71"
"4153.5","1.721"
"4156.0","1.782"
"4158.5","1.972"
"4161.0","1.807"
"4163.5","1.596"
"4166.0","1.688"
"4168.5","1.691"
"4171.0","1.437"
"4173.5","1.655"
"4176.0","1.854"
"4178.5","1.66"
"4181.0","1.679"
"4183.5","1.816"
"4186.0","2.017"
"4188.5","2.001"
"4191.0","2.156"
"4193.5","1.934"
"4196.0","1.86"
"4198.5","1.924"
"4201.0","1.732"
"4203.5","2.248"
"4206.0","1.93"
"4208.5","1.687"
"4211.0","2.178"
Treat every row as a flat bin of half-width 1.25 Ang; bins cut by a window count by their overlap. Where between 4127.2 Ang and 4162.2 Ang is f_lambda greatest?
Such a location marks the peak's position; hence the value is 4148.5 Ang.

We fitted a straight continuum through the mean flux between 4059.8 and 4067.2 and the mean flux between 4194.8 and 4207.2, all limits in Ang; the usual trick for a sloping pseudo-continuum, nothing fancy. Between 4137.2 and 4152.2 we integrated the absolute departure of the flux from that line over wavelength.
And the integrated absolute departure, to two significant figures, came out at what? 3.3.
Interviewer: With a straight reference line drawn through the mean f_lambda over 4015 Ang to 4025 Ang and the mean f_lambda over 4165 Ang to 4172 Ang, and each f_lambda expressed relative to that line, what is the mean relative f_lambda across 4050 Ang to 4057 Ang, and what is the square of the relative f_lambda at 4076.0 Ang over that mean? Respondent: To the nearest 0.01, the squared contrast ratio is 0.69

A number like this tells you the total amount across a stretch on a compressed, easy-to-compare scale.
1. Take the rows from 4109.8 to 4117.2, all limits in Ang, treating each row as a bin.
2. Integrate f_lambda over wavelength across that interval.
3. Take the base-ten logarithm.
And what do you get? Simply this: 1.14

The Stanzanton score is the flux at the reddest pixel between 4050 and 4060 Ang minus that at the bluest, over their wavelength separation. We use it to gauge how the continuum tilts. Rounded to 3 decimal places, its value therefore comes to -0.020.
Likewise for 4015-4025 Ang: -0.039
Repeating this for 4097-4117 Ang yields 0.019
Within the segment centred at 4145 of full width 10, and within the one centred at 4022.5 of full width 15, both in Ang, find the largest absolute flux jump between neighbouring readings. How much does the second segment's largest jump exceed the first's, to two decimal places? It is 0.37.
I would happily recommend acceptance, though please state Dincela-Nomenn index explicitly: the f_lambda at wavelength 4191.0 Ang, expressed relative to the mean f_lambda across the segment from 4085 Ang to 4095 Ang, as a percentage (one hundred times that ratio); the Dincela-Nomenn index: 113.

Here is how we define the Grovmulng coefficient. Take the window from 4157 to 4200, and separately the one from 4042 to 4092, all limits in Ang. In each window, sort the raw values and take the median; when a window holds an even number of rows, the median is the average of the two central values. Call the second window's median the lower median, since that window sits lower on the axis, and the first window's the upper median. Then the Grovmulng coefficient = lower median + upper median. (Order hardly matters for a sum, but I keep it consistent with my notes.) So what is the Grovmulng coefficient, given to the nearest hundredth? 3.63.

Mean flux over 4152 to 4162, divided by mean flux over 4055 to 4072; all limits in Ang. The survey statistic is 1.01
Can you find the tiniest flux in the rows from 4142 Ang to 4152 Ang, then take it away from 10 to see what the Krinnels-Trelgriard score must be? 8.29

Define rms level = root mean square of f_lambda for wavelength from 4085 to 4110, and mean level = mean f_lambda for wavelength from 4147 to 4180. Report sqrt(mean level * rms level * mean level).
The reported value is 2.3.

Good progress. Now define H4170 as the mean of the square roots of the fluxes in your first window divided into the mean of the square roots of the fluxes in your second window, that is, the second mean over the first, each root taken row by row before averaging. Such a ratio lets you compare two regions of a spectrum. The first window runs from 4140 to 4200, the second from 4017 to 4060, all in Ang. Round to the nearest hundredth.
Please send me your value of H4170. 1.01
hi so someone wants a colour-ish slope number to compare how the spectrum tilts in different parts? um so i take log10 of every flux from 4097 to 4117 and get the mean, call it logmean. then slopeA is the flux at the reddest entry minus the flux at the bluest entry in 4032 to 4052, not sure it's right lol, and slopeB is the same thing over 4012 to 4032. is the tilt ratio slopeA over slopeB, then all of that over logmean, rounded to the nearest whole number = -13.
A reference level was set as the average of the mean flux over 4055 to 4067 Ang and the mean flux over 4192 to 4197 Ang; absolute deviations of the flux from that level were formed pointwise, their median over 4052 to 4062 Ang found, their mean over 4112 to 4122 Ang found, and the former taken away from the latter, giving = 0.04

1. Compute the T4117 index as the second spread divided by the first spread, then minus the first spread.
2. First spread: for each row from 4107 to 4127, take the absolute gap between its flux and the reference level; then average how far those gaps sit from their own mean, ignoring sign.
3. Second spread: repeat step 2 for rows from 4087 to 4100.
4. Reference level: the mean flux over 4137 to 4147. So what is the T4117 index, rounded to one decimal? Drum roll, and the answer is 1.9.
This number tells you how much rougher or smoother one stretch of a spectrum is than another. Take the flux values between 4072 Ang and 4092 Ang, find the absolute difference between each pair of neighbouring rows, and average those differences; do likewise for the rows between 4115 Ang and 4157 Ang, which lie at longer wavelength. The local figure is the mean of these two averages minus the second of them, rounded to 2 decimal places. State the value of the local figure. -0.04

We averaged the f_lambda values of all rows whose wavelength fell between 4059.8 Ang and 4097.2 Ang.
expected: 1.77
